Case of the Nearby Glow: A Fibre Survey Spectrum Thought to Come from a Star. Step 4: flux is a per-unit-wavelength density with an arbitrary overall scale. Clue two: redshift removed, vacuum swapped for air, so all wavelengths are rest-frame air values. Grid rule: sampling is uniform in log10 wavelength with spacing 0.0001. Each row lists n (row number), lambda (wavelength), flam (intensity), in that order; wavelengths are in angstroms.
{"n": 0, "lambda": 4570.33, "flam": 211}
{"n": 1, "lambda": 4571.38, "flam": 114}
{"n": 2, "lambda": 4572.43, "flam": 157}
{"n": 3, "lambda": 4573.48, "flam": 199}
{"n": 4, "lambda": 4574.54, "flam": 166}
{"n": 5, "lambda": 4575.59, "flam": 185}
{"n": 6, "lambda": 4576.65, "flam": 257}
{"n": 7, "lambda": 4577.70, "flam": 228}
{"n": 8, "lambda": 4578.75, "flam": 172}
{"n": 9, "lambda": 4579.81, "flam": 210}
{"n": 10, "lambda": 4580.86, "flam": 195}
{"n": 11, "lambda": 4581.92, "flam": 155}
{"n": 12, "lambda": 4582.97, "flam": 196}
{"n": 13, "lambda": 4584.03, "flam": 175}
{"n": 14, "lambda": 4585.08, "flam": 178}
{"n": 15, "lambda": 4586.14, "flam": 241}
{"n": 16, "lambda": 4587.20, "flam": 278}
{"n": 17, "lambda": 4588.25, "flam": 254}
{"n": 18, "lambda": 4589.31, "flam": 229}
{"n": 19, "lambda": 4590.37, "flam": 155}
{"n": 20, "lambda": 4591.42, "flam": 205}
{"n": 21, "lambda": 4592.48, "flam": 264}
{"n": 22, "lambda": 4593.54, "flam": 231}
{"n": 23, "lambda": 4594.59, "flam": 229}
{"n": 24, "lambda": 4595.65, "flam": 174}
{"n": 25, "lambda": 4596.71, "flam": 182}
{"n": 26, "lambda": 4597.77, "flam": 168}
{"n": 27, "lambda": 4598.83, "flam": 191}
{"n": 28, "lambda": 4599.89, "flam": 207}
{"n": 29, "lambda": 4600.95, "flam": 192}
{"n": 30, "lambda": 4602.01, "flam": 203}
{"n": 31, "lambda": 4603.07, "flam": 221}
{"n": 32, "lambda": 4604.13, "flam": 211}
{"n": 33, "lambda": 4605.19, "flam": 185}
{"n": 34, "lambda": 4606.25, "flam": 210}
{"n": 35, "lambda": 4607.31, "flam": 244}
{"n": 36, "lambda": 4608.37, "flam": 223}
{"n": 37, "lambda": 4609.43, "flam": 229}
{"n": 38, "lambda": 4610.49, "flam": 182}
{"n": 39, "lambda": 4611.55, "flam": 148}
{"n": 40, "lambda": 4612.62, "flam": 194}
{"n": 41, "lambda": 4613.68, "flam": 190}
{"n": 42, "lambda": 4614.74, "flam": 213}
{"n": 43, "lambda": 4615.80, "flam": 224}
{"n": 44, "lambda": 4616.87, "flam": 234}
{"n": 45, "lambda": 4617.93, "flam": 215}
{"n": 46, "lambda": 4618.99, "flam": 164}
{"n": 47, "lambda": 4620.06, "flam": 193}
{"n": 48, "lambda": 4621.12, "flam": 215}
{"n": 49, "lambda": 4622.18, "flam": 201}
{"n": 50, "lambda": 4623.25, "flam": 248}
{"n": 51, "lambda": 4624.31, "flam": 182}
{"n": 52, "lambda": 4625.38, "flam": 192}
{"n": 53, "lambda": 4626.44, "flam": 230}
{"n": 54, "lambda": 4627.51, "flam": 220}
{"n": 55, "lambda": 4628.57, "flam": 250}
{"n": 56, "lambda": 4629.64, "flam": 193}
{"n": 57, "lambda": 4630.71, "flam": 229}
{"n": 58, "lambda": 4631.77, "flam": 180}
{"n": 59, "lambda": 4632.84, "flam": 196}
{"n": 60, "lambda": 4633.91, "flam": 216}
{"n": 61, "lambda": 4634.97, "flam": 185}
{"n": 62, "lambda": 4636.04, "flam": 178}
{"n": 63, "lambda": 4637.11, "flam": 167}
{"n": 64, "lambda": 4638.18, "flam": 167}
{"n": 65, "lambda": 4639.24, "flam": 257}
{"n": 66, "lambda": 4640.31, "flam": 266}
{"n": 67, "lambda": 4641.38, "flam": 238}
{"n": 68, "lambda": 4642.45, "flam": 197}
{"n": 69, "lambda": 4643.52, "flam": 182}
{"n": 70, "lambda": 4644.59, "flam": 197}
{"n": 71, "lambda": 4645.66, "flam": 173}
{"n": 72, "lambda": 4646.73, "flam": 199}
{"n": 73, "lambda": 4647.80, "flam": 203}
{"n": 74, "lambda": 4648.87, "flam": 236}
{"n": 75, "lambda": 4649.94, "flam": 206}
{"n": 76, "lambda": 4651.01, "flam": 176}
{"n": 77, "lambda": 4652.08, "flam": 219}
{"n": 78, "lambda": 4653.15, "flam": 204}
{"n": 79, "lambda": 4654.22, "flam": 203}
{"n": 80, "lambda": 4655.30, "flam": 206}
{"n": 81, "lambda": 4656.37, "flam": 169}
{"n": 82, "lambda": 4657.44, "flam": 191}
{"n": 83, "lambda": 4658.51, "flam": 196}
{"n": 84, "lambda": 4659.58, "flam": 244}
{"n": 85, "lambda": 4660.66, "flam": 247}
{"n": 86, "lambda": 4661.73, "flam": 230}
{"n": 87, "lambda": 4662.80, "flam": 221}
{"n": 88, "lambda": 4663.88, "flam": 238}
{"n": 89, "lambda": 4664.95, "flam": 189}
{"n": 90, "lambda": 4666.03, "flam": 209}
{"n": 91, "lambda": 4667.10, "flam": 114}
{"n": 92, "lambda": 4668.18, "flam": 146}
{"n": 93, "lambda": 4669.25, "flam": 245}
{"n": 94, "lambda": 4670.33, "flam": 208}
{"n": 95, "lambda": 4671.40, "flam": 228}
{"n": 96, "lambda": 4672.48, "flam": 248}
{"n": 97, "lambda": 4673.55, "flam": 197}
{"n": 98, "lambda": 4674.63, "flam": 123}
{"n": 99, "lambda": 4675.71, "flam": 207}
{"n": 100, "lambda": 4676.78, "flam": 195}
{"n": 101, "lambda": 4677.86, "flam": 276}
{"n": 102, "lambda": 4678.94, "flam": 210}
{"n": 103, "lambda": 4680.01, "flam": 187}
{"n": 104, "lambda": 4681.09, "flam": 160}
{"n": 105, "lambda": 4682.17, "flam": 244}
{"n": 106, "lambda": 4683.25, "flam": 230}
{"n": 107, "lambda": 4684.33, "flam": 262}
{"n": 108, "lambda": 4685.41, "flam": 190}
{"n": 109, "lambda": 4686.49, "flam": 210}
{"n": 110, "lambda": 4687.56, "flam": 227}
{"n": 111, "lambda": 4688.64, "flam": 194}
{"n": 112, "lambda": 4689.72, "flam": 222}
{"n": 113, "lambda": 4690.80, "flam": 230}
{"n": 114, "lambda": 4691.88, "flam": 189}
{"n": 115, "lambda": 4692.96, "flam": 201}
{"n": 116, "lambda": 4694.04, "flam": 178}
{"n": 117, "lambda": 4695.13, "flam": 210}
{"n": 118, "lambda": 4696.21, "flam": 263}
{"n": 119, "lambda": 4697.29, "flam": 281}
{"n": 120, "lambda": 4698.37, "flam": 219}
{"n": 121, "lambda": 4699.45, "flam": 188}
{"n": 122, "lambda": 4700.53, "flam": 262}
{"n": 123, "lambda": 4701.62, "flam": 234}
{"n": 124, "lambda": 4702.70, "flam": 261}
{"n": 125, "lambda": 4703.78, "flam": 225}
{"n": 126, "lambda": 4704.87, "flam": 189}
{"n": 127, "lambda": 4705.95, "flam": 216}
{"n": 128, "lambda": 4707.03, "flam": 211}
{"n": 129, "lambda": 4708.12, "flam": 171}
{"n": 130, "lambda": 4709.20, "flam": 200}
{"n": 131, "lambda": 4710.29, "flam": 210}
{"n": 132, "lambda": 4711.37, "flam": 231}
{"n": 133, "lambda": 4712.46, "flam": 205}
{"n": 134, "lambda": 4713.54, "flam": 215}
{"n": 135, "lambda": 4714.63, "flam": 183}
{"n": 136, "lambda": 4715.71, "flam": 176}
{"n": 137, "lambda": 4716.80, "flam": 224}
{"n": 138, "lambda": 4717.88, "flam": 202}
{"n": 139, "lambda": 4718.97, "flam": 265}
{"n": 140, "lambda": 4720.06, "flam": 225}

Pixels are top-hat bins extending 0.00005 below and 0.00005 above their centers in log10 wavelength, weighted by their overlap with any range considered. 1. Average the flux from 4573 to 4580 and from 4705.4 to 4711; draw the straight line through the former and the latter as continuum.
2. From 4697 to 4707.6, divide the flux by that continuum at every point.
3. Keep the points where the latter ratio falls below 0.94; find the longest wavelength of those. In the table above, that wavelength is 4704.87 angstroms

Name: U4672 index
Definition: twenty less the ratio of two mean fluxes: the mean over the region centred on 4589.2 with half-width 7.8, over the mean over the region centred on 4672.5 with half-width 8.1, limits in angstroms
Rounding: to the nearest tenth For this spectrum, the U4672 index 18.9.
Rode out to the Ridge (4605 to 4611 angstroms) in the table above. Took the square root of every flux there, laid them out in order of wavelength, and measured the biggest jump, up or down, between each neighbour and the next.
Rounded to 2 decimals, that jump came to 1.64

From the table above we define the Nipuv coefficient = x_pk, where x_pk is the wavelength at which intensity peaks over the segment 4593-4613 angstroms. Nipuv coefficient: 4607.31 angstroms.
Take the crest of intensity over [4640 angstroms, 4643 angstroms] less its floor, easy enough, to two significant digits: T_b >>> 69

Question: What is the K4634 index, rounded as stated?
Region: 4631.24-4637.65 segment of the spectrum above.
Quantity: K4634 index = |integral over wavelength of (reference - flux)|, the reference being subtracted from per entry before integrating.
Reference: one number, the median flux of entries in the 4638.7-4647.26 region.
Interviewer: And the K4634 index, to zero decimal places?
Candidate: 70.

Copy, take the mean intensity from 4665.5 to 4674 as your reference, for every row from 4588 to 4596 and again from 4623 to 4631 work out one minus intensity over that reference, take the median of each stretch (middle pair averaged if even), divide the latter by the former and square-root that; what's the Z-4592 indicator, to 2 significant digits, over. 0.92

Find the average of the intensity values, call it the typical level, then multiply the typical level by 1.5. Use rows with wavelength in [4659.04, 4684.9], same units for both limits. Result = 316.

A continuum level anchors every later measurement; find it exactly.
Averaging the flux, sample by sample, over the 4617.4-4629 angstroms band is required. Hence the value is 210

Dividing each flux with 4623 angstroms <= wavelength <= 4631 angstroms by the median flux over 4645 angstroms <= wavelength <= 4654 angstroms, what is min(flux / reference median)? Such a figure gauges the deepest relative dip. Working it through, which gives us 0.89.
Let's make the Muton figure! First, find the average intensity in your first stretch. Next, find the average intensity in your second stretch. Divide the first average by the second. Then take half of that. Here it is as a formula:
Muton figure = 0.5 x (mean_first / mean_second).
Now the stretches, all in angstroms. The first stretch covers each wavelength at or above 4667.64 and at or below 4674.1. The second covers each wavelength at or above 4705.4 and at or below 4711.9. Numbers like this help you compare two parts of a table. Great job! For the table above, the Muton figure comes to 0.513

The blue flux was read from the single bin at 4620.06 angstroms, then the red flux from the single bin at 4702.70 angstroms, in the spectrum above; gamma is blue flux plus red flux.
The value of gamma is 454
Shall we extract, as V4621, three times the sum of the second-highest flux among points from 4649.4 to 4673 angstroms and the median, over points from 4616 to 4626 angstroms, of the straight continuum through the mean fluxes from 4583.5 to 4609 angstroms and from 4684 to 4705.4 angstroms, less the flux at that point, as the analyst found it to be 778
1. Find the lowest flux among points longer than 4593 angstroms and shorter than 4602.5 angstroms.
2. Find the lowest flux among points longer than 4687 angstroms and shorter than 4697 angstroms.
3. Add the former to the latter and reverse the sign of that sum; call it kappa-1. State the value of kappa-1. -346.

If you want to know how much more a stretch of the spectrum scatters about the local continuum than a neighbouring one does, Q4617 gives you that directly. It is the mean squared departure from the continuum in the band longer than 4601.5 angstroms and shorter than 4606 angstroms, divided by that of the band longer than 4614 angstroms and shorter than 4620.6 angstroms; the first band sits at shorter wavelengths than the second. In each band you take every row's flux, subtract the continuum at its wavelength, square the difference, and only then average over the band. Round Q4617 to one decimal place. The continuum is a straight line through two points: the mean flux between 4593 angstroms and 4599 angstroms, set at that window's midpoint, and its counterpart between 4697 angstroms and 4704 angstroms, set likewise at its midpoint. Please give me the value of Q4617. 0.4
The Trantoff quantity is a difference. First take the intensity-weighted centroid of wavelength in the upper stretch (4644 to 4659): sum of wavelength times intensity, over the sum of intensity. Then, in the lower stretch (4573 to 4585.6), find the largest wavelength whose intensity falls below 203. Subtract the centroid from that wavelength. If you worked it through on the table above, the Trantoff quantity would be -66.4 angstroms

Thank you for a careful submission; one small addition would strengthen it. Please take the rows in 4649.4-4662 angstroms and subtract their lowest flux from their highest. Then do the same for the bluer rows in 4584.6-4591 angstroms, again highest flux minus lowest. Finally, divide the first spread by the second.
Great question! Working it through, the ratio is 0.63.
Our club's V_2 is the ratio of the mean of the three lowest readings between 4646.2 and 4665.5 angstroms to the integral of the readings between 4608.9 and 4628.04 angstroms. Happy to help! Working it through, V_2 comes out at 0.0456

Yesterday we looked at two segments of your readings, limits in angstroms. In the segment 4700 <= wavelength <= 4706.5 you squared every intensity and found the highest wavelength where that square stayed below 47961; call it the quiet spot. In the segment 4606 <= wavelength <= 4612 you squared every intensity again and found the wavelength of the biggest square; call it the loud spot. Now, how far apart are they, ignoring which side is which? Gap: 98.6 angstroms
